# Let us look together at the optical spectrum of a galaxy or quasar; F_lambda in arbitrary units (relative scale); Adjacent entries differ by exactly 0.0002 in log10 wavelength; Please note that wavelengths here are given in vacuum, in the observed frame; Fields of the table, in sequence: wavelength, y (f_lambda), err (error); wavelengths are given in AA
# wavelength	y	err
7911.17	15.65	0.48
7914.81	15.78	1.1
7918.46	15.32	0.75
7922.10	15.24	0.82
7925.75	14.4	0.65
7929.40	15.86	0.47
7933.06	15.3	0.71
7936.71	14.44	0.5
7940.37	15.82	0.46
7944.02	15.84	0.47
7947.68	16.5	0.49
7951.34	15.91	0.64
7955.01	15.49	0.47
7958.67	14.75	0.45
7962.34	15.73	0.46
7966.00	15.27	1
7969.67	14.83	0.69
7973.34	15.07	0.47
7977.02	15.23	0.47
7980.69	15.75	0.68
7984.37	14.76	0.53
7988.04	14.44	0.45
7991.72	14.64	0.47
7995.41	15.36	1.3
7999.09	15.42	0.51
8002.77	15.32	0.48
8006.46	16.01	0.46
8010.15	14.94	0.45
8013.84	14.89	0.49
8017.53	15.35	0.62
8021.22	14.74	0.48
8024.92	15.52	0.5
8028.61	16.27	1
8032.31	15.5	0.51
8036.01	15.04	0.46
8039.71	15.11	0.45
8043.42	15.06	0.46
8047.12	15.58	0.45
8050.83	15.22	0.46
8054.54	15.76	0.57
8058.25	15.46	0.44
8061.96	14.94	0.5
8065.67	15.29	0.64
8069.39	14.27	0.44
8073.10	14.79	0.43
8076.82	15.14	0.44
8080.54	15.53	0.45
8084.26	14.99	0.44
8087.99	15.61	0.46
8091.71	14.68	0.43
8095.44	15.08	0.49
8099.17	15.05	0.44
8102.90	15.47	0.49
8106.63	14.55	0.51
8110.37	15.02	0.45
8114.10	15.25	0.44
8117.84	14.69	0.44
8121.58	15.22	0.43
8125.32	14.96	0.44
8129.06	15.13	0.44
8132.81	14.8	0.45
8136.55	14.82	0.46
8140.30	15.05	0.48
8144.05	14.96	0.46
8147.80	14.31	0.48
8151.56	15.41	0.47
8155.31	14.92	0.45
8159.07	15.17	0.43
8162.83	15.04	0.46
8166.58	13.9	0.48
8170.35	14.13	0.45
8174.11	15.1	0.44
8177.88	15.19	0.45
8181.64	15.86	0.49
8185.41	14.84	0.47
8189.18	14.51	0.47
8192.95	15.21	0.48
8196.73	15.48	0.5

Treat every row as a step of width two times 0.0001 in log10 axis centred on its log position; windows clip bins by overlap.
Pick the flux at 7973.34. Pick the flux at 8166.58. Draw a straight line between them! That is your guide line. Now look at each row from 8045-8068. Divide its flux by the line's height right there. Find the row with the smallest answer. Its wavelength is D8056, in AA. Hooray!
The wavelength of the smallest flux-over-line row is 8061.96 AA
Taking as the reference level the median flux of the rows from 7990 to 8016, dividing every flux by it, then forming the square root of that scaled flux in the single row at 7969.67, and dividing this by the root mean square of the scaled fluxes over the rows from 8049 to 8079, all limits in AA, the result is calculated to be 1.00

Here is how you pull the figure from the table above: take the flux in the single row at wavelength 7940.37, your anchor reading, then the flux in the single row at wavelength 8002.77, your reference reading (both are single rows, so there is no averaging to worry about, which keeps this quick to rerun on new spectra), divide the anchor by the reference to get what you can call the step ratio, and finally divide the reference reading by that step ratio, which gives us 14.8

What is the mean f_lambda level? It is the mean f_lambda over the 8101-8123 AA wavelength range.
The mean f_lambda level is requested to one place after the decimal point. 15.0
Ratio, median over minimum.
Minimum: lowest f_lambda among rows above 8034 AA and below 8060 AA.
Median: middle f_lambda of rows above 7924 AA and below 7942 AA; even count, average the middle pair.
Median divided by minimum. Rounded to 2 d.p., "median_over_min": 1.02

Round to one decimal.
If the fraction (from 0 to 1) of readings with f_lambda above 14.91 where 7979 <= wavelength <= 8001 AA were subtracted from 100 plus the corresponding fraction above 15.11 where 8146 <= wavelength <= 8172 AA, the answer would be 99.8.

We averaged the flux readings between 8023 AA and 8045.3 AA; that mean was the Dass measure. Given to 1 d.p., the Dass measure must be 15.4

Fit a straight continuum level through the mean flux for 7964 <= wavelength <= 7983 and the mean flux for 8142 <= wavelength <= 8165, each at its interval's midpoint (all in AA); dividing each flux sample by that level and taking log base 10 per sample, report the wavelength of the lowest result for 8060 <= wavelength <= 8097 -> 8069.39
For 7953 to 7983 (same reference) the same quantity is 7958.67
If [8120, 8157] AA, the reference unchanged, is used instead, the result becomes 8147.80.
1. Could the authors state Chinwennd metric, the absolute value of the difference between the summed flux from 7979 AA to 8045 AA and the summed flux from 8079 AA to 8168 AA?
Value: 85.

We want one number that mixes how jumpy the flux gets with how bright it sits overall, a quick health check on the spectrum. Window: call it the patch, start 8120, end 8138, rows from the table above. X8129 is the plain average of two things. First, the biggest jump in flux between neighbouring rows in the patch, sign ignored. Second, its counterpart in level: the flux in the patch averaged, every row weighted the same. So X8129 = 7.66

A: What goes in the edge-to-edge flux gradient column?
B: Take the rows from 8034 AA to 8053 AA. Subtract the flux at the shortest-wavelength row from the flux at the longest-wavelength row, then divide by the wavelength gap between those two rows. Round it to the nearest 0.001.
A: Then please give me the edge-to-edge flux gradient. 0.012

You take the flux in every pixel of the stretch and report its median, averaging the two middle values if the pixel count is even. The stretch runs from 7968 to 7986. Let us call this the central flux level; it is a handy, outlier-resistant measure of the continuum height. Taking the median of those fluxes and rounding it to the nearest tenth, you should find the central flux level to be 15.1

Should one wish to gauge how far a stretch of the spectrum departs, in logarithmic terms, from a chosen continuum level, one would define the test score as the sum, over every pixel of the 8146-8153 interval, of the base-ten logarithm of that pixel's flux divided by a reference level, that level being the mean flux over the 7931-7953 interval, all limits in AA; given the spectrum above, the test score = -0.045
